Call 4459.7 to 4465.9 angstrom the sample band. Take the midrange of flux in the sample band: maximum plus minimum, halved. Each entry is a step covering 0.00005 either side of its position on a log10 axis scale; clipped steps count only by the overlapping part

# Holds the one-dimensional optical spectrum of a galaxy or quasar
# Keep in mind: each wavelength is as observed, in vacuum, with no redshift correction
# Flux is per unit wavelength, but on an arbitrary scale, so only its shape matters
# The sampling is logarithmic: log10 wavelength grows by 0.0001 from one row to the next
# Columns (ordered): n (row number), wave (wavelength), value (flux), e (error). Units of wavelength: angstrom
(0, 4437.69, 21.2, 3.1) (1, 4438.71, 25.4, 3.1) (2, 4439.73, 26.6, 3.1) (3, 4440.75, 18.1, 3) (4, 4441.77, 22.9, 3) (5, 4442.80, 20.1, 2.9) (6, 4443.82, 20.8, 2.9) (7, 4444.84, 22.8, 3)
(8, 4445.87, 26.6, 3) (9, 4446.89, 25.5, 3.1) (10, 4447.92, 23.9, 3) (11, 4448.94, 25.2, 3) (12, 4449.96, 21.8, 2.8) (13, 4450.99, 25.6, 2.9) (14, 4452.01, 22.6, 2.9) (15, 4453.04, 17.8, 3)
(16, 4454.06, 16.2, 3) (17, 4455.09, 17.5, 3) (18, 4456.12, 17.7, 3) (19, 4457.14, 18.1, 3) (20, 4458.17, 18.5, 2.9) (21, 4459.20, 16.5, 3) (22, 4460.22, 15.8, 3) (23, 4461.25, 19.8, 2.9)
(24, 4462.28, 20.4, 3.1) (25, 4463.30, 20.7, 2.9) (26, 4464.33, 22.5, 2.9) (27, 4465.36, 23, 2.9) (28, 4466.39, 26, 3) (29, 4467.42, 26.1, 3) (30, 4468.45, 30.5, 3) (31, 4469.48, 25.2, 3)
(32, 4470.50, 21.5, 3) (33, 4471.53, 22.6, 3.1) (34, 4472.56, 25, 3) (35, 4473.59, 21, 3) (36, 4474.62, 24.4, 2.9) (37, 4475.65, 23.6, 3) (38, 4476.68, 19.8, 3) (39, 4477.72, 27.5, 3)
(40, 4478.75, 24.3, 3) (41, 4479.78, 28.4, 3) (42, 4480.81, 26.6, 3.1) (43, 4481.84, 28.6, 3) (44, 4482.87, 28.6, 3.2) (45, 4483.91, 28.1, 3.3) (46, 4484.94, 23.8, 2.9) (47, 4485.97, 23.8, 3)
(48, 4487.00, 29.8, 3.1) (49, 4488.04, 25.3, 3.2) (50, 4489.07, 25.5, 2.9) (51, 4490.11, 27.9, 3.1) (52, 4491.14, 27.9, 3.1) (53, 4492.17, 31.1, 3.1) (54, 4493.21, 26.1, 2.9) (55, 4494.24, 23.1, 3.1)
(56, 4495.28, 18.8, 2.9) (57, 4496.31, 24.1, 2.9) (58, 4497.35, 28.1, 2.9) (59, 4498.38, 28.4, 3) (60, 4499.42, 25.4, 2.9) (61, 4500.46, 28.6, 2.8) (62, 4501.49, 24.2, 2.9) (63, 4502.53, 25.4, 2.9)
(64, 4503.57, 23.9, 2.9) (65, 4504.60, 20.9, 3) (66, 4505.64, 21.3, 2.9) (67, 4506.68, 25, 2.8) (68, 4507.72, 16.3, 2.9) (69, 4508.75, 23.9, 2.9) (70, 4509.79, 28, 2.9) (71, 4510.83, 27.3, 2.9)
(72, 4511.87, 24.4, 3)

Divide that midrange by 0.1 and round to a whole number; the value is 194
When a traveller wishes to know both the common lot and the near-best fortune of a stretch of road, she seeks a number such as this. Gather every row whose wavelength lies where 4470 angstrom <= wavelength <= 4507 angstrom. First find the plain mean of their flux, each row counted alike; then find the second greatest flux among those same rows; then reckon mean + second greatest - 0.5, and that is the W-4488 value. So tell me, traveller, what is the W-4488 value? 55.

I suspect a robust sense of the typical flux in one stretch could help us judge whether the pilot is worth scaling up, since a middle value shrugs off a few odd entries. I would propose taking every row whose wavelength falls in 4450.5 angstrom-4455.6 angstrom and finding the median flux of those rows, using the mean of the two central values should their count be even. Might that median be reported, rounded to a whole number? 18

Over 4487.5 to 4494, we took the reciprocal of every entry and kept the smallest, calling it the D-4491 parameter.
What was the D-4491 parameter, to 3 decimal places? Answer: 0.032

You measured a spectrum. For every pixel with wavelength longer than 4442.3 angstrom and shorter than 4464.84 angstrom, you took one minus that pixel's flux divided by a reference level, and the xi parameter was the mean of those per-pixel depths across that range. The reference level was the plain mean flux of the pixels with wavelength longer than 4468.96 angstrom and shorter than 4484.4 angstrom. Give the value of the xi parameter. 0.17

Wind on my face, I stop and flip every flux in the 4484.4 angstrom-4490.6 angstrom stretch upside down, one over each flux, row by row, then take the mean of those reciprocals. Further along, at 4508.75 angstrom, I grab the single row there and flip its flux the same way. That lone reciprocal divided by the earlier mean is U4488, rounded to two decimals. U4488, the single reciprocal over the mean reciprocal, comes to 1.08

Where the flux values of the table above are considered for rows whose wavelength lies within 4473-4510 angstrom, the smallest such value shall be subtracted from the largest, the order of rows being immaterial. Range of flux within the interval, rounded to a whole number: 15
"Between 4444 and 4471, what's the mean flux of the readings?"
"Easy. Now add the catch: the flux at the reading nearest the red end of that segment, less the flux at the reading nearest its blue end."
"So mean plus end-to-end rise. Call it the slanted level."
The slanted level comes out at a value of 20.5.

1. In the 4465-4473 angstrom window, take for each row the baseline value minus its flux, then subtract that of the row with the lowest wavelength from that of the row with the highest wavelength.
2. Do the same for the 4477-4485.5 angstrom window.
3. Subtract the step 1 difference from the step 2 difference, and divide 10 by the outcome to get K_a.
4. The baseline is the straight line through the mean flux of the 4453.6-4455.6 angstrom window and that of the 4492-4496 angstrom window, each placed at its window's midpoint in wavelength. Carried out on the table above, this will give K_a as 1.8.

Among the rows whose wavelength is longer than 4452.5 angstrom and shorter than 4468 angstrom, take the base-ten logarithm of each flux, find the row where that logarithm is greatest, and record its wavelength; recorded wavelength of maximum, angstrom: 4467.42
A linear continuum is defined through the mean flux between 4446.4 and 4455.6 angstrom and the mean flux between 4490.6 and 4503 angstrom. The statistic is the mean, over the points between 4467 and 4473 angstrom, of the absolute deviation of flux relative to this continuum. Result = 2.7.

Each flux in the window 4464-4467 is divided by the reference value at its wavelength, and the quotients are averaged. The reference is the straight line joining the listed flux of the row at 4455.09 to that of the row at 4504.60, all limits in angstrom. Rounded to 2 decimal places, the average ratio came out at 1.31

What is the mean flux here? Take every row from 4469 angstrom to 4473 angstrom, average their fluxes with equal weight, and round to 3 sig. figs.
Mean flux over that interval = 23.6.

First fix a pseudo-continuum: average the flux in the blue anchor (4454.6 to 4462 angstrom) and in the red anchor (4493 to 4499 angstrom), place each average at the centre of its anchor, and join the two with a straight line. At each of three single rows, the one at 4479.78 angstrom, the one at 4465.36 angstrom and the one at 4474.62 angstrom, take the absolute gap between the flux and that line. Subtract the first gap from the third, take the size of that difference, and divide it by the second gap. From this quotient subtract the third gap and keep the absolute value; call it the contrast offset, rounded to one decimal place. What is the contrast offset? 2.8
